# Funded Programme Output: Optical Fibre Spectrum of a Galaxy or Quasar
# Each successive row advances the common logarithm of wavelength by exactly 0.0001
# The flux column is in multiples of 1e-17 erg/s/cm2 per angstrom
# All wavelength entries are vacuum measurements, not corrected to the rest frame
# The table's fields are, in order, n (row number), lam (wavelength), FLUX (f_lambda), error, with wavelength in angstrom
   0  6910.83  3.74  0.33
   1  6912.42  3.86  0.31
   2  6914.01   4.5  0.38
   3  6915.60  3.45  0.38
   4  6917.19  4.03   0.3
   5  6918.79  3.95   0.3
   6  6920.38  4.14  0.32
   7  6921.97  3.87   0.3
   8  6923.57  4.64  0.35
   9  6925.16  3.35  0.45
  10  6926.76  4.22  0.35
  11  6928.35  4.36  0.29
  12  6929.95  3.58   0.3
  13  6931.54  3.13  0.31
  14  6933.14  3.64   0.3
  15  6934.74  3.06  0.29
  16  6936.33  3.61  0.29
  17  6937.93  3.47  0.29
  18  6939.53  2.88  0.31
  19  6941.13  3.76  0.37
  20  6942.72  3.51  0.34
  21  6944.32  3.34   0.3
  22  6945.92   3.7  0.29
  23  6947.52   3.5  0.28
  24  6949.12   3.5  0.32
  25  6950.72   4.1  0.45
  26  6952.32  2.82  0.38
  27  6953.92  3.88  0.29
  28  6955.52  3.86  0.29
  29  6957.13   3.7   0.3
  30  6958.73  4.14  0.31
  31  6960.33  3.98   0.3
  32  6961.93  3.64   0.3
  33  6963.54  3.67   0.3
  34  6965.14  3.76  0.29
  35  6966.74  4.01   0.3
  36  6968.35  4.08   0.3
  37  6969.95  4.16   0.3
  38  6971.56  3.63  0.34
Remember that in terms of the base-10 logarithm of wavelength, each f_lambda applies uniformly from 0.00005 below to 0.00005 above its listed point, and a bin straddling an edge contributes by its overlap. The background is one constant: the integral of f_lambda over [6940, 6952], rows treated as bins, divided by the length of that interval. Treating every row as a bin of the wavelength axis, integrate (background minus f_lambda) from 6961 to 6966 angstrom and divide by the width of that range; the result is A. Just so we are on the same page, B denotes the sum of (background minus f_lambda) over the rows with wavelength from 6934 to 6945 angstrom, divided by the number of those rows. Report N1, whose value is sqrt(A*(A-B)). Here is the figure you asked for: 0.20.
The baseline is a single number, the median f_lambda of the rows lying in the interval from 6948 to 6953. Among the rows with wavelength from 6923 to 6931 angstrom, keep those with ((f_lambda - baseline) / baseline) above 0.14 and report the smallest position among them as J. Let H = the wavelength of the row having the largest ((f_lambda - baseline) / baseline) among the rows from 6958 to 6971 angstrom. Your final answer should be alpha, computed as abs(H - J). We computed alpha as 46.4 angstrom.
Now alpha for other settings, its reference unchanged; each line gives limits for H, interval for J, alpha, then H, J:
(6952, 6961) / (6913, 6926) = 44.7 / 6958.73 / 6914.01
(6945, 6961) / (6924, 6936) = 32.0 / 6958.73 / 6926.76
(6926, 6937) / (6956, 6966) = 30.4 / 6928.35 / 6958.73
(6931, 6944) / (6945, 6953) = 9.6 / 6941.13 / 6950.72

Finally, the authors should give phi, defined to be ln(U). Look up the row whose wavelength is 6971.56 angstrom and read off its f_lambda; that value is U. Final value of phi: 1.29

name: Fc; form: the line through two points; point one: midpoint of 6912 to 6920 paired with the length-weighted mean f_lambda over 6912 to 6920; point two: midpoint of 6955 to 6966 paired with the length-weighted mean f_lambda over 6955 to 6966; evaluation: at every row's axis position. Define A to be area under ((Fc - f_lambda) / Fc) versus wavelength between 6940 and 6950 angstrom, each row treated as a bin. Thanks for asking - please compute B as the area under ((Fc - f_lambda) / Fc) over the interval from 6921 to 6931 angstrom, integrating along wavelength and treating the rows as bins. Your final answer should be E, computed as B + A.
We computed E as 0.77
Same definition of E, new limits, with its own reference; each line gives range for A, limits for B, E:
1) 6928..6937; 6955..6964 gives 0.88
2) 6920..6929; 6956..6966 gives -0.33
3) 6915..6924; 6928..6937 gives 0.82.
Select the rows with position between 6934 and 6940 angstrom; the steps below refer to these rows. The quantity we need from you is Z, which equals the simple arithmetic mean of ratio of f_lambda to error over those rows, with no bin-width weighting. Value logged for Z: 11.1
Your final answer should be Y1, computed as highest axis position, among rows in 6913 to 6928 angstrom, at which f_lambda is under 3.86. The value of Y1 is 6925.16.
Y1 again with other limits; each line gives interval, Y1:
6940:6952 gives 6949.12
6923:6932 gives 6931.54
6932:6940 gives 6939.53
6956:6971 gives 6965.14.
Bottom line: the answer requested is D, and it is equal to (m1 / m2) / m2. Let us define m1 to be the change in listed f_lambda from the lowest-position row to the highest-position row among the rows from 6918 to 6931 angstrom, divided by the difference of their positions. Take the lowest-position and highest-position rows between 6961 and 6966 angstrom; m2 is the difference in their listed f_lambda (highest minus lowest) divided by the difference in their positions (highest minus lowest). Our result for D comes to -24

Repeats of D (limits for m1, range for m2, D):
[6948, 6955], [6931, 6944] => 69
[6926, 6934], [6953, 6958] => -29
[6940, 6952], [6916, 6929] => 41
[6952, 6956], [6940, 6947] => 2071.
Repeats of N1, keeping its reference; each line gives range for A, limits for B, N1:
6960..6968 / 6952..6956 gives 0.27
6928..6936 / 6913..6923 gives 0.18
